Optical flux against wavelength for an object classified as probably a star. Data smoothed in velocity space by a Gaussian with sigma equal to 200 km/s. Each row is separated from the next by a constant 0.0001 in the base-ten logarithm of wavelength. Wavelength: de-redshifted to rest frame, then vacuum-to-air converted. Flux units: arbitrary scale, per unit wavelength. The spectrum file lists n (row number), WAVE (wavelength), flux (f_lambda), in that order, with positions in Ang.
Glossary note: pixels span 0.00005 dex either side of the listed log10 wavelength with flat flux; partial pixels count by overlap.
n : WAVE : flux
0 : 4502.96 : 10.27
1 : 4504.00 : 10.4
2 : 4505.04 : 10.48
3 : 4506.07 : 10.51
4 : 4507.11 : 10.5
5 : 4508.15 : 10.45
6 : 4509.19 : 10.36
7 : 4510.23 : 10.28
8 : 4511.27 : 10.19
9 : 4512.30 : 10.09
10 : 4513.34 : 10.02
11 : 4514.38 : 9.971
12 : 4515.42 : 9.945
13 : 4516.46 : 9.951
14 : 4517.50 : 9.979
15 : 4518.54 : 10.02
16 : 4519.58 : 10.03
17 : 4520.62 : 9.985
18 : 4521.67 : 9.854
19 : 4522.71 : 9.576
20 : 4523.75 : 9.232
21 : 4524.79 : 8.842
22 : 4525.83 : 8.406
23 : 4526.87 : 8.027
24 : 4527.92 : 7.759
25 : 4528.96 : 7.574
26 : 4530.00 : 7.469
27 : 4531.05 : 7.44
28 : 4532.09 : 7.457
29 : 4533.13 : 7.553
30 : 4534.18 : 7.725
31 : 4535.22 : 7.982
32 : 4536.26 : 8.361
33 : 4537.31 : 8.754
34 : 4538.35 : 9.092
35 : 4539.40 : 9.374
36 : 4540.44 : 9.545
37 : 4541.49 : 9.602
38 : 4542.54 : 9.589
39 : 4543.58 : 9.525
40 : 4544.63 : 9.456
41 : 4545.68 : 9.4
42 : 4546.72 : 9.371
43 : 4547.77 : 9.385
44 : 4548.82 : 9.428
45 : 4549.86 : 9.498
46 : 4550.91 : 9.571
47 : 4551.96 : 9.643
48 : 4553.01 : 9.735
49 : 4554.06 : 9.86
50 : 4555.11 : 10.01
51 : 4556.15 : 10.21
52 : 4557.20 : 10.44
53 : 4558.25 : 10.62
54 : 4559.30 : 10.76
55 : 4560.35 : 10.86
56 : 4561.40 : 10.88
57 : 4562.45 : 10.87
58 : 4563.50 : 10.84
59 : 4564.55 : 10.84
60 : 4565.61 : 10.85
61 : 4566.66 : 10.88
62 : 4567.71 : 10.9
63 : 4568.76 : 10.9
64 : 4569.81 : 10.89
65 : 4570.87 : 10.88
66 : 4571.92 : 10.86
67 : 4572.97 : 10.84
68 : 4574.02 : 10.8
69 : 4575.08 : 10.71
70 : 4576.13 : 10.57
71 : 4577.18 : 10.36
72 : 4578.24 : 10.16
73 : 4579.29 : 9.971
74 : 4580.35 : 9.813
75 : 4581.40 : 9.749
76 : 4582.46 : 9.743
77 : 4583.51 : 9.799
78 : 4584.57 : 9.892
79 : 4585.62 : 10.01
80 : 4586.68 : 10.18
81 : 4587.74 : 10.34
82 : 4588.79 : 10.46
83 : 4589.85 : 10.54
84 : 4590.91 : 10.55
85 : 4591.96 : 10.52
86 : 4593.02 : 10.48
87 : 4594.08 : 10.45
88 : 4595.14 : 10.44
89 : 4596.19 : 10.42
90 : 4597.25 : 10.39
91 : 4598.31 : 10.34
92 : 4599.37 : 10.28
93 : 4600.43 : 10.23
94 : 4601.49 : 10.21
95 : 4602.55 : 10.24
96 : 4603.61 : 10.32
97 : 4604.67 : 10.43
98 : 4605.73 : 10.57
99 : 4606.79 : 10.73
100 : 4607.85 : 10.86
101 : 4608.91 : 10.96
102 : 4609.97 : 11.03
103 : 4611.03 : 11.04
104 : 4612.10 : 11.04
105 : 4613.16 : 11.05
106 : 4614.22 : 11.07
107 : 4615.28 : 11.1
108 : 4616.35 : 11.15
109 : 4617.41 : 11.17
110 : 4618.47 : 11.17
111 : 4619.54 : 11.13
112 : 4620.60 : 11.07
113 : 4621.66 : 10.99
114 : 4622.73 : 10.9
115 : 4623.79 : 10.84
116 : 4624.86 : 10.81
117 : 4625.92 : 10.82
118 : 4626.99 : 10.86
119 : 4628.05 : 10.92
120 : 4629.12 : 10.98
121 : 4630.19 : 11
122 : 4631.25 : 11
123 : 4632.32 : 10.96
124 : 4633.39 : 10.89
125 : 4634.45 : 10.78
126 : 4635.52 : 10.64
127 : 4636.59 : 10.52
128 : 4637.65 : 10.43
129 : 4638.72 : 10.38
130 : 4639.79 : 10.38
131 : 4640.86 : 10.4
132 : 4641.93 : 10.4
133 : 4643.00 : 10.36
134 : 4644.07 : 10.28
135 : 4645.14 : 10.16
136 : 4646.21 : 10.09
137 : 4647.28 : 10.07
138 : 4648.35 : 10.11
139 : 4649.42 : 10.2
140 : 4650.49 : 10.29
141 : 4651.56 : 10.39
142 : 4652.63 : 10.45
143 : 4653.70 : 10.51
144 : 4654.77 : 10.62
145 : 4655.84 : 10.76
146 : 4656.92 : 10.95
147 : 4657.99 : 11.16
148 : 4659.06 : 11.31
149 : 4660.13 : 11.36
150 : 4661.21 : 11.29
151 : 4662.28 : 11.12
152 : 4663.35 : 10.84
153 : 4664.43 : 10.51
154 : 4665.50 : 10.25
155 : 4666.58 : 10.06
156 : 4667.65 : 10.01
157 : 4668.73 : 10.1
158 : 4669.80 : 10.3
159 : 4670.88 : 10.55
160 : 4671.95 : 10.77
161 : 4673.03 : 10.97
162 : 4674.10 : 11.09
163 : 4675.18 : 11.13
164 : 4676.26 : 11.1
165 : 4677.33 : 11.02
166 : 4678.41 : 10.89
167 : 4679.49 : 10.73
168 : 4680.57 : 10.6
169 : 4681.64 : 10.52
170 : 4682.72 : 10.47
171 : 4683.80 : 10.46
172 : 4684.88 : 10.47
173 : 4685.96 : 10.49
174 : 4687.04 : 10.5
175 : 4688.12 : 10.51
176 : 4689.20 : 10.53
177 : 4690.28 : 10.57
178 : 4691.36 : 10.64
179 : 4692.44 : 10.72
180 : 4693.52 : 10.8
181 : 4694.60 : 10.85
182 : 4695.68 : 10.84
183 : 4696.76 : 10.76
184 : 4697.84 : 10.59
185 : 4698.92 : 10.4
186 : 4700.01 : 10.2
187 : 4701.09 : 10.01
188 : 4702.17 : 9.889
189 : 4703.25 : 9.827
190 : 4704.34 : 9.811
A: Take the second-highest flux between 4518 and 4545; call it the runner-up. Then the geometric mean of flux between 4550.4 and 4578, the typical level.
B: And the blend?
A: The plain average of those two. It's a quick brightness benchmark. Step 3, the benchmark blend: 10.3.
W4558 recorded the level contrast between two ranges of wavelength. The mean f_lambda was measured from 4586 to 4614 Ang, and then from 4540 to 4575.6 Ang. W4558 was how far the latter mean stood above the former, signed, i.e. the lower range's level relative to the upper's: -0.3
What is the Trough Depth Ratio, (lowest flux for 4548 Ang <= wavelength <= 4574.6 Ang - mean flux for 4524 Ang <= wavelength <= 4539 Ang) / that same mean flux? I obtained 0.17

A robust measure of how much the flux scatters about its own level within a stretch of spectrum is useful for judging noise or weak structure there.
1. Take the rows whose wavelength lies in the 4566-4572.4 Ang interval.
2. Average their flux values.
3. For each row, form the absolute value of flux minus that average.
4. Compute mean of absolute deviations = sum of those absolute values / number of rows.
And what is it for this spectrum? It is 0.01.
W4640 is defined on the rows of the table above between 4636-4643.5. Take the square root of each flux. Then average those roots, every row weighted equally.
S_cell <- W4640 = 3.23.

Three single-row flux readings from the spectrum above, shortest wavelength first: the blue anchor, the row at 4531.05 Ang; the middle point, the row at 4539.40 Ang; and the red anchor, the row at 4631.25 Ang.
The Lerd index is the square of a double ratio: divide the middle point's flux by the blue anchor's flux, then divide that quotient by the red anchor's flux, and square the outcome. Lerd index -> 0.013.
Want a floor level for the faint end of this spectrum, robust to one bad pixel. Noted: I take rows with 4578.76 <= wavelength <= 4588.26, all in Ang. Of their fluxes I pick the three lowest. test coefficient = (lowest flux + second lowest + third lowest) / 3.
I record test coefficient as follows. 9.8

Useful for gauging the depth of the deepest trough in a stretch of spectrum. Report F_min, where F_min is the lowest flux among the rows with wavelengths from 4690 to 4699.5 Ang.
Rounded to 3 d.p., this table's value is 10.400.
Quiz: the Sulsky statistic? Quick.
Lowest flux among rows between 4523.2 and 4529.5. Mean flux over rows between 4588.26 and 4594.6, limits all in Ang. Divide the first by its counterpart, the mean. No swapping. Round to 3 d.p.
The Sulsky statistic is 0.721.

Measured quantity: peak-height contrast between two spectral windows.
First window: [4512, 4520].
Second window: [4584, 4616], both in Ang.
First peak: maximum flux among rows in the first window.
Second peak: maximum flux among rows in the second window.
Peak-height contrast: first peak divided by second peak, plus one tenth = 1.01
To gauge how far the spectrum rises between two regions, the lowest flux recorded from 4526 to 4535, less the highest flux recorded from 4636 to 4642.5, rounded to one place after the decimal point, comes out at -3.1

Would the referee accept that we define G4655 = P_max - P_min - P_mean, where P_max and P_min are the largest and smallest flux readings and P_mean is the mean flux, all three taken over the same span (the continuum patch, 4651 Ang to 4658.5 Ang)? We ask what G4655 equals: -9.9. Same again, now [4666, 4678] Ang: -9.5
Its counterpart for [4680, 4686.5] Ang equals -10.4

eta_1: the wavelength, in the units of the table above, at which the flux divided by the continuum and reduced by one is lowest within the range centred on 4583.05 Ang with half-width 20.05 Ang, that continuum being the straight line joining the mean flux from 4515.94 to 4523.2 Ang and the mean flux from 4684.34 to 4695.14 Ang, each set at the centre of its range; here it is 4582.46 Ang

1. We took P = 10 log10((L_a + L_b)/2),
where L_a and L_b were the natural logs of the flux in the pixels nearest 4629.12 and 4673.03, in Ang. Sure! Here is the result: 3.79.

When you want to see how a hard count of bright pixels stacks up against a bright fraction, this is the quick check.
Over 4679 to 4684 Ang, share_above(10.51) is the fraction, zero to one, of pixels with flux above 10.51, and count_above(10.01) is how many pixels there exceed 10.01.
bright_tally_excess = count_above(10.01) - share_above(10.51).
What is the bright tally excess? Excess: 4.4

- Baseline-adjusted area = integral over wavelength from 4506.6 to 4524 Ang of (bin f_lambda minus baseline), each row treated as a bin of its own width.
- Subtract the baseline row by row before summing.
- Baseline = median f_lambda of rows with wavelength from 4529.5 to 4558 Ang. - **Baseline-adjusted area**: 11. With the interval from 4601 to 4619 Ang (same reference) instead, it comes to 25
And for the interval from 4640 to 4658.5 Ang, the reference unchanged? 18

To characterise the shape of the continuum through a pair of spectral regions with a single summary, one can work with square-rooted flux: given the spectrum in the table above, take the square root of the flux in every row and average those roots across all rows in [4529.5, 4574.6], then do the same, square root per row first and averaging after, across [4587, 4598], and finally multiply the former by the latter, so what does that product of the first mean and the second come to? 10.1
